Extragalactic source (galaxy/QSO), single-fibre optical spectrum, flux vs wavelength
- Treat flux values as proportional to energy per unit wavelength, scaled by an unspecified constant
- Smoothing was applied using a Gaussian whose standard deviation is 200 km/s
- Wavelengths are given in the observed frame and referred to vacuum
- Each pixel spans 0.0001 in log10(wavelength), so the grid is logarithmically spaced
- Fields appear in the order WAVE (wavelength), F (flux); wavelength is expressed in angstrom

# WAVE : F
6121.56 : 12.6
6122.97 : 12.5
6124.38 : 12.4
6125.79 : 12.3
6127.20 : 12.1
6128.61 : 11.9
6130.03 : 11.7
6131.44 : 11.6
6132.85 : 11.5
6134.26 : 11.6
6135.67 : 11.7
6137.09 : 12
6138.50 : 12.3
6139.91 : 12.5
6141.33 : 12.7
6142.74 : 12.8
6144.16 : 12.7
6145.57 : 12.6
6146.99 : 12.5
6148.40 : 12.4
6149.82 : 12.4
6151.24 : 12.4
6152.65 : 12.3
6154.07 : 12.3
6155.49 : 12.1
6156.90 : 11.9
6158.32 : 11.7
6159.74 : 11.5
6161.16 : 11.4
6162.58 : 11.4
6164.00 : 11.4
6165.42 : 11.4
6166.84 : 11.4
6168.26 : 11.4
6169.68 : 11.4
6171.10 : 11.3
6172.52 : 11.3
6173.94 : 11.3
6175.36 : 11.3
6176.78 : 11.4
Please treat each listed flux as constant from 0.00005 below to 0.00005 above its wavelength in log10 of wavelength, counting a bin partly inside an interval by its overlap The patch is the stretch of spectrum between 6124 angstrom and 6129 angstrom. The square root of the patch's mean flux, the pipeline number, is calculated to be 3.49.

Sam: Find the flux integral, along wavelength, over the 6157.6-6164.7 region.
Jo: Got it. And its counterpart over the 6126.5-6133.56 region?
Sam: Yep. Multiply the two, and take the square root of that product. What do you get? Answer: 82.2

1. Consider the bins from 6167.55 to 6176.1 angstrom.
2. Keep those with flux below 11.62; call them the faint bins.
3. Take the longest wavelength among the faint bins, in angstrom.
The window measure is 6175.36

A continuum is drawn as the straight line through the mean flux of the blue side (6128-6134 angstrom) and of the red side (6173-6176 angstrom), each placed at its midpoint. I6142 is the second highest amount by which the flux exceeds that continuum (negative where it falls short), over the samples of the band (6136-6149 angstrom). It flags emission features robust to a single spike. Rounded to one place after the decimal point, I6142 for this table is 1.1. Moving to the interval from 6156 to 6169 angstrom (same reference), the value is 0.3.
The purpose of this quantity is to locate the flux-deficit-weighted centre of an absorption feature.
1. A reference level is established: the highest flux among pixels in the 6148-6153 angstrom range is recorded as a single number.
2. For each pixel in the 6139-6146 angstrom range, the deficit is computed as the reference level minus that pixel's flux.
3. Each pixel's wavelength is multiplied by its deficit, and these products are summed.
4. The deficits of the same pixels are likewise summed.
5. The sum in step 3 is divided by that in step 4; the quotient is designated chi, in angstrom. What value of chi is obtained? 6143.0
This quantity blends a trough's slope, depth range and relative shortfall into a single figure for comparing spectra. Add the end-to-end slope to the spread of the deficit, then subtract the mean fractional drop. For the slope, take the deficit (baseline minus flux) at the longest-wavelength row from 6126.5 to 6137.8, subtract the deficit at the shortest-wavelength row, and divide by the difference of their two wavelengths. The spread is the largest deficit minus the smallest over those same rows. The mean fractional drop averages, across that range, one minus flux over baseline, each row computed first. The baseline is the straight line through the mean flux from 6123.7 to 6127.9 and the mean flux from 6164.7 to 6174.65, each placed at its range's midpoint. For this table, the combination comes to 0.55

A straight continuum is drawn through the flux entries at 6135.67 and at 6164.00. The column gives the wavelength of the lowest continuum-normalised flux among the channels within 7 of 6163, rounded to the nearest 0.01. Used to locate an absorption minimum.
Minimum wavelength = 6161.16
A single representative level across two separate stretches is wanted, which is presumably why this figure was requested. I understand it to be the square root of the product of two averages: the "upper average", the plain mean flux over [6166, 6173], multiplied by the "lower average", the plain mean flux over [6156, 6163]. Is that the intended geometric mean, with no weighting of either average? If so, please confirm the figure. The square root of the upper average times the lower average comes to 11.5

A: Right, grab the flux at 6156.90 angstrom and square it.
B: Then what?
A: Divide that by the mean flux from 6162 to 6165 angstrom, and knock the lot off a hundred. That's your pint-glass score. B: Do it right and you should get 87.6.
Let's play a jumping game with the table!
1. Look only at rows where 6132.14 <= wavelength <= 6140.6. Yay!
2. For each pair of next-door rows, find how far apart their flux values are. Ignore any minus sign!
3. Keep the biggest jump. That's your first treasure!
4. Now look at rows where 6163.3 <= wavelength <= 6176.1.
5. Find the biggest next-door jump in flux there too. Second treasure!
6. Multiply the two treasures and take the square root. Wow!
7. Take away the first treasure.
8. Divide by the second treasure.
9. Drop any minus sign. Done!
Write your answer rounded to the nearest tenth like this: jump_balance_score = 1.3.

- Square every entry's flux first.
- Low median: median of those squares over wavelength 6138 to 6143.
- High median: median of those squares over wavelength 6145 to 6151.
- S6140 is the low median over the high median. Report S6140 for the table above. 1.02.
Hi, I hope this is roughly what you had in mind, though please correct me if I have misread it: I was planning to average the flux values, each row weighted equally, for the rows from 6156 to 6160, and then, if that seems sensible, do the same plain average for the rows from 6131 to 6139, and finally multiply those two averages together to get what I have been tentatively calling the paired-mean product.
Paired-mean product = 138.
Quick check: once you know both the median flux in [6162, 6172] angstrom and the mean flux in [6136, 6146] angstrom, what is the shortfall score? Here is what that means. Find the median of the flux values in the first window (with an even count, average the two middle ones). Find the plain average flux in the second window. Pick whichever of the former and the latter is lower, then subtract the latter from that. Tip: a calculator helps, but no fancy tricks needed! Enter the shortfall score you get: -1.1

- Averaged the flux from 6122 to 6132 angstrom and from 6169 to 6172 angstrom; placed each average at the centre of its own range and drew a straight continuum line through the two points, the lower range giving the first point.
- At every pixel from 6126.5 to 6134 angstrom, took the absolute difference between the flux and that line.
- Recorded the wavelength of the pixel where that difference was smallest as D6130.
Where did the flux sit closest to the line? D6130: 6127.20 angstrom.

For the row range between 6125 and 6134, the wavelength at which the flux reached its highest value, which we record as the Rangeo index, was 6125.79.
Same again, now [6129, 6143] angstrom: 6142.74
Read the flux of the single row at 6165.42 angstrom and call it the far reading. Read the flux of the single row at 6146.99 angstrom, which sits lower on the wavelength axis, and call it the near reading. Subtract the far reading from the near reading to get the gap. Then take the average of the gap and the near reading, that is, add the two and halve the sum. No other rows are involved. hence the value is 6.80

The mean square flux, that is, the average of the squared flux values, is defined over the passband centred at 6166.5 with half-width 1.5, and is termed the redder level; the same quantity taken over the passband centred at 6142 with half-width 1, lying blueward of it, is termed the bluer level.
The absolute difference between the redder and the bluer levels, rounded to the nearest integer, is 33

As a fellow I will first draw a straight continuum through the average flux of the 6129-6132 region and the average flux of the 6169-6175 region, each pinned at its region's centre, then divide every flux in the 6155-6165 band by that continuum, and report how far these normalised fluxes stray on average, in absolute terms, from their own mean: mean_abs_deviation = 0.019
